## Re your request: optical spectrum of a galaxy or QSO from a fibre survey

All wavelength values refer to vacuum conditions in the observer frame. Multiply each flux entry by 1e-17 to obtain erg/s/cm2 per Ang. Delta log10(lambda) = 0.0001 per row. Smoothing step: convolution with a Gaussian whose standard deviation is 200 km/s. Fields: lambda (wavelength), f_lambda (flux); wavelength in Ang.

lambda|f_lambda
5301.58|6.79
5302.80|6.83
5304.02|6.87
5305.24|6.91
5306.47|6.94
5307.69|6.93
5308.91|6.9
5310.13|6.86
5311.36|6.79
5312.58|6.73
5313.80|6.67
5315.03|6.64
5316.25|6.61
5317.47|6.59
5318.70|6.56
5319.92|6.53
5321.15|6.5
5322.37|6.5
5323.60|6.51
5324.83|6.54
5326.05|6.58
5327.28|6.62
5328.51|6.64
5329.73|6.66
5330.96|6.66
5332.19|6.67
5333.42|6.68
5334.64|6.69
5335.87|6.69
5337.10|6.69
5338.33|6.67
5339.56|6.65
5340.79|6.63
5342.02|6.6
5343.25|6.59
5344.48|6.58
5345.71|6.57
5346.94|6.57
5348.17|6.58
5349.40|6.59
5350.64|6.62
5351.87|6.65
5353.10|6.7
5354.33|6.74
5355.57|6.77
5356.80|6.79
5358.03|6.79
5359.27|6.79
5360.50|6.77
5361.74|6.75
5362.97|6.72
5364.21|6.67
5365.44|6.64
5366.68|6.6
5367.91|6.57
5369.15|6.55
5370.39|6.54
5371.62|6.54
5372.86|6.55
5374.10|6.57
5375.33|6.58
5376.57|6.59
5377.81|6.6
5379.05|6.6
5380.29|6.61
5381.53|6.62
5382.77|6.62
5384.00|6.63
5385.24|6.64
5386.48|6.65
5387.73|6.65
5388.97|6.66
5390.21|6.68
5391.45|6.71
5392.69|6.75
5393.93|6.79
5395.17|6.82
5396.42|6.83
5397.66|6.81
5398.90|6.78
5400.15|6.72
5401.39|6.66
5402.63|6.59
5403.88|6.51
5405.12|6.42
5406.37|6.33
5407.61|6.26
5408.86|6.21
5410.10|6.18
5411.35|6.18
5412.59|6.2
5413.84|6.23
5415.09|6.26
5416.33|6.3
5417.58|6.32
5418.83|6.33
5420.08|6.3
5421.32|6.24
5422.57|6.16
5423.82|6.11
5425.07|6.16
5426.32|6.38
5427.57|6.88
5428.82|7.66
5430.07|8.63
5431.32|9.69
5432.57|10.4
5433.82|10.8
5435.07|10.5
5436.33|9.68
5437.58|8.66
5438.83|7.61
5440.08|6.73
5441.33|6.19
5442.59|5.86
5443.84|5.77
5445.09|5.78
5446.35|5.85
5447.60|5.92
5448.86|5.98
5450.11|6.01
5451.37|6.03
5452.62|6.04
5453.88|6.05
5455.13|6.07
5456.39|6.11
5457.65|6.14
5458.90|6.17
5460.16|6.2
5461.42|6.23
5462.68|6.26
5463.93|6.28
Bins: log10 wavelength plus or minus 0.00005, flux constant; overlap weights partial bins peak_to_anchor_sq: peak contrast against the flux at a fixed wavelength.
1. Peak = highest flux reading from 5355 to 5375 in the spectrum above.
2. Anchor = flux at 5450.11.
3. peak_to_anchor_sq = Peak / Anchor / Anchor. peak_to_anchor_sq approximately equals 0.188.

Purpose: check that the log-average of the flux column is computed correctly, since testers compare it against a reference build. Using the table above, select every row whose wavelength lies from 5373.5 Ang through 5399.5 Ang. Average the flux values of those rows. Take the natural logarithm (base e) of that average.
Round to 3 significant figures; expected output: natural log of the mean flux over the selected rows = 1.90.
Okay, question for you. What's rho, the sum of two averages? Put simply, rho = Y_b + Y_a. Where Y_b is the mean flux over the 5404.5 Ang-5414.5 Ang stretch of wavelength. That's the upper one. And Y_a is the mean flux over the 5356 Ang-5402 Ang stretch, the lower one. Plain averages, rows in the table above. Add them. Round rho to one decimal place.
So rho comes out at 12.9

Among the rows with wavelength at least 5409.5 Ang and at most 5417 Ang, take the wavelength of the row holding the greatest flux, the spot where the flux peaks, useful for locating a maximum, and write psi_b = 5416.33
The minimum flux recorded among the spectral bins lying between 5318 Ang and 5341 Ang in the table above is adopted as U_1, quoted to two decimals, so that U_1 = 6.50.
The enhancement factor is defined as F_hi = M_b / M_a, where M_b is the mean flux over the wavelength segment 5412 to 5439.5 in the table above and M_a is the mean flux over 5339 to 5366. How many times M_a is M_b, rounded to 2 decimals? 1.13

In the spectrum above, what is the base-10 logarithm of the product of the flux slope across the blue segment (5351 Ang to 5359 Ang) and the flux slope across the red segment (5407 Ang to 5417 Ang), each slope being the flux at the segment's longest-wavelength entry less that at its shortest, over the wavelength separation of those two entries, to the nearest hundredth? -3.98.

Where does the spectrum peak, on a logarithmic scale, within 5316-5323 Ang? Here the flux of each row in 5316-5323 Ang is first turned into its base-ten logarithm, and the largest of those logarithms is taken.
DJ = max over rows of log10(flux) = 0.82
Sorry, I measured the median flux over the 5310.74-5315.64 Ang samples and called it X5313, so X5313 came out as 6.70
